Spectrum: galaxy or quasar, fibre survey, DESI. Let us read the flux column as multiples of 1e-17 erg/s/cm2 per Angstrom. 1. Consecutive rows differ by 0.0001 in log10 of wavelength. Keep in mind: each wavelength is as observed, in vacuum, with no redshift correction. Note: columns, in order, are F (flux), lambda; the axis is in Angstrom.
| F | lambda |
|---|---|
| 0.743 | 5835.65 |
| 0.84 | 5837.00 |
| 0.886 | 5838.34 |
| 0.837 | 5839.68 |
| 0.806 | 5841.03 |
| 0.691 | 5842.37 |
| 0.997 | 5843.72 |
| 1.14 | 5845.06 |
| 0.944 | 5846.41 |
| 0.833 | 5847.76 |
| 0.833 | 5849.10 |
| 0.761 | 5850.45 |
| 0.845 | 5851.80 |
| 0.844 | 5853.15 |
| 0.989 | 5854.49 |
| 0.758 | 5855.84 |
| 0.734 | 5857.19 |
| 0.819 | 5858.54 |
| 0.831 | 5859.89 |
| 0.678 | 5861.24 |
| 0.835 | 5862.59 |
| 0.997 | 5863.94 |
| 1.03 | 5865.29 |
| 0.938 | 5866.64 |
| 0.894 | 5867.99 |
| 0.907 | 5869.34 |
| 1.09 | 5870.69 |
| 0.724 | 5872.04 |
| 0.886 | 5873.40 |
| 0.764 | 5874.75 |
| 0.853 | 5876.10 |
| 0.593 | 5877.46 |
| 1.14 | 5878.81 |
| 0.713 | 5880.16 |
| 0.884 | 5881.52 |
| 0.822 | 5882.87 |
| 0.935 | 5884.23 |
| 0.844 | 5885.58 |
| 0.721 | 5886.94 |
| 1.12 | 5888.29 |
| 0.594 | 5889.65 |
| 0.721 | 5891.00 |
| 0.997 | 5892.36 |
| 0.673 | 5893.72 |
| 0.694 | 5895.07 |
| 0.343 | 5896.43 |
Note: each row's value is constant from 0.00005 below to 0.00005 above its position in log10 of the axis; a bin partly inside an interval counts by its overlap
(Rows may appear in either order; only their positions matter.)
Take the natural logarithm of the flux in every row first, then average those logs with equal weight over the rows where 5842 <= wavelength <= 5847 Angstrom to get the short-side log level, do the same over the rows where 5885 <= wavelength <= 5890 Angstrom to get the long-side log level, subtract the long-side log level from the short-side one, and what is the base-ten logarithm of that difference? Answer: -0.82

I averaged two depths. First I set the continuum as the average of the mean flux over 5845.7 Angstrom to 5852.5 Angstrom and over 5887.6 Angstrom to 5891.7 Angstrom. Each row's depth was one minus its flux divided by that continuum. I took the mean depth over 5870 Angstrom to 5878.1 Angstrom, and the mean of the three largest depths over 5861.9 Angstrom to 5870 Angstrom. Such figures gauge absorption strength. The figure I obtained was -0.03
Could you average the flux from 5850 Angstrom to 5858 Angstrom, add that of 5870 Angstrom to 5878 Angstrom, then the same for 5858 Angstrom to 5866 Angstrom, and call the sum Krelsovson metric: 2.51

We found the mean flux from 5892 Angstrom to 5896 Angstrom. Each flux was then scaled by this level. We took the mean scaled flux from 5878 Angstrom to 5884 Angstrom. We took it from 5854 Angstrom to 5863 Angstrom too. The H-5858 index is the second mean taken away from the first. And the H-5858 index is 0.11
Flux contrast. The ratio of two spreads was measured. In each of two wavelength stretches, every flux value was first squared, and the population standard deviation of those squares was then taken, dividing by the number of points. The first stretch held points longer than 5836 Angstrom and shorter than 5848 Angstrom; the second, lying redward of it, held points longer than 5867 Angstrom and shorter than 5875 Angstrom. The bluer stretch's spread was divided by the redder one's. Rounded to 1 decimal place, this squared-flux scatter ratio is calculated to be 1.1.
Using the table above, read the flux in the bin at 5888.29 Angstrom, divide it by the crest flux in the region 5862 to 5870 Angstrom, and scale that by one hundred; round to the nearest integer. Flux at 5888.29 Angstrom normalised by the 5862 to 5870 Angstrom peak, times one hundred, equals 109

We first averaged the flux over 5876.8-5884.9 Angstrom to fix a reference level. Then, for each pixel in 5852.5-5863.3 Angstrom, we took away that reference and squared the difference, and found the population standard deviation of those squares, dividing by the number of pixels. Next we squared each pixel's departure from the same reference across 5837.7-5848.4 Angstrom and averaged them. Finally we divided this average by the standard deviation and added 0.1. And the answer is 1.88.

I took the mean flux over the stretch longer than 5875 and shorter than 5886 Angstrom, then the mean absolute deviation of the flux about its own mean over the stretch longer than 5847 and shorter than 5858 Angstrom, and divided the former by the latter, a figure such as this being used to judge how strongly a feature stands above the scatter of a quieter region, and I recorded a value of 15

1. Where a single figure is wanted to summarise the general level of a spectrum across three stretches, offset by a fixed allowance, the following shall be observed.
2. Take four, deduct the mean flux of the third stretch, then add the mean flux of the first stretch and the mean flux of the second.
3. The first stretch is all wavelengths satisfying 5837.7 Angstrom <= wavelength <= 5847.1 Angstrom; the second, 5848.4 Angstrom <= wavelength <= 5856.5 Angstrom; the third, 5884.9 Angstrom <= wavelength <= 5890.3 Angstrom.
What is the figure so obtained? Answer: 4.92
